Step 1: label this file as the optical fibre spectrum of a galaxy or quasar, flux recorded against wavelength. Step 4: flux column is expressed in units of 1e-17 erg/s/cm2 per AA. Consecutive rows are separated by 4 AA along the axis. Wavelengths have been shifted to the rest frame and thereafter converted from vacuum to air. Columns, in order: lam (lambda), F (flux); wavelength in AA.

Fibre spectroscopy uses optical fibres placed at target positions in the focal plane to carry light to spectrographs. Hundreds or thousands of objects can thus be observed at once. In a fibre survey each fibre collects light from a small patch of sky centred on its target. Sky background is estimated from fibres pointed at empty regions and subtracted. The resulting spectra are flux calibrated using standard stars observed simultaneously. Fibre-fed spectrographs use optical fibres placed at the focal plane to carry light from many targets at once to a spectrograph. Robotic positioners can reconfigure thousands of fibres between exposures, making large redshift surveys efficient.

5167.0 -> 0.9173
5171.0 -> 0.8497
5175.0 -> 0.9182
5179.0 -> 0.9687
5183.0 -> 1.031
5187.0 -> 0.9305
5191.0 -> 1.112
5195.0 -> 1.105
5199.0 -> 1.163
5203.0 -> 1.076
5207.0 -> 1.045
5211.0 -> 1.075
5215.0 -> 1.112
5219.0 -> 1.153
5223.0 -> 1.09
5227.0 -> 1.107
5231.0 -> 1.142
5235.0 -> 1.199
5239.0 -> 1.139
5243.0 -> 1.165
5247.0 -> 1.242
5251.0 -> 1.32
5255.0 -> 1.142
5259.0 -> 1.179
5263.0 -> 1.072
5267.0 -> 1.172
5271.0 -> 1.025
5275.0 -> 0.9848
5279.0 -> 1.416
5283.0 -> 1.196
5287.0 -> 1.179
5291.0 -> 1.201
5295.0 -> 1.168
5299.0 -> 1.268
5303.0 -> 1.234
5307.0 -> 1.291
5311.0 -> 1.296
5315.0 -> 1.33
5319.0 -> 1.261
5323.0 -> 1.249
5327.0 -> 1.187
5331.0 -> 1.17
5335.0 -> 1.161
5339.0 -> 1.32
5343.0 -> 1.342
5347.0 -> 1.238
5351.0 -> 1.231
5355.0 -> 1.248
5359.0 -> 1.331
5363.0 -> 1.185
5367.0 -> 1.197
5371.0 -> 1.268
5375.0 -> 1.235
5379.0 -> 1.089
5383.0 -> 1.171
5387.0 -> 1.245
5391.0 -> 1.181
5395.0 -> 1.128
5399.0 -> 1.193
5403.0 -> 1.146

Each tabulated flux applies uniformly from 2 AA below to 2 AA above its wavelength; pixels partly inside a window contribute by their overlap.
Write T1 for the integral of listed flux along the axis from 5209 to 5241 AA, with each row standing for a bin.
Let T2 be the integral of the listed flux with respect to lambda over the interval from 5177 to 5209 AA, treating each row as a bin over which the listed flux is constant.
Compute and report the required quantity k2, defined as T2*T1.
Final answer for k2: 1216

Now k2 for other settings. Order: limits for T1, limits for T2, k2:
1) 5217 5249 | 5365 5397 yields 1406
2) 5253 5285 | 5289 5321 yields 1477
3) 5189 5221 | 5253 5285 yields 1300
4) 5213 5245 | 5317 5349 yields 1447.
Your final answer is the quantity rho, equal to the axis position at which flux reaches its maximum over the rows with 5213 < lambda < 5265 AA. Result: 5251.0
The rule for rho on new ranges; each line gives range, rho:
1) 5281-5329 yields 5315.0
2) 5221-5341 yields 5279.0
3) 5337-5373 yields 5343.0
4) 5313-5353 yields 5343.0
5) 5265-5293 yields 5279.0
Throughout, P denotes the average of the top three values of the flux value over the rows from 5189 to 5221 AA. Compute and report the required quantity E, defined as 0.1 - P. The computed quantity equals -1.04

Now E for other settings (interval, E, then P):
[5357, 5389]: -1.18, 1.28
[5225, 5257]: -1.15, 1.25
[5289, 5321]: -1.21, 1.31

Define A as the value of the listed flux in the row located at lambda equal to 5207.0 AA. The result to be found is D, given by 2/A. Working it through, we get 1.91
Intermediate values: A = 1.045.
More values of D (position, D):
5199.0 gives 1.72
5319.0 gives 1.59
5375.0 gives 1.62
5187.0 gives 2.15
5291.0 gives 1.67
